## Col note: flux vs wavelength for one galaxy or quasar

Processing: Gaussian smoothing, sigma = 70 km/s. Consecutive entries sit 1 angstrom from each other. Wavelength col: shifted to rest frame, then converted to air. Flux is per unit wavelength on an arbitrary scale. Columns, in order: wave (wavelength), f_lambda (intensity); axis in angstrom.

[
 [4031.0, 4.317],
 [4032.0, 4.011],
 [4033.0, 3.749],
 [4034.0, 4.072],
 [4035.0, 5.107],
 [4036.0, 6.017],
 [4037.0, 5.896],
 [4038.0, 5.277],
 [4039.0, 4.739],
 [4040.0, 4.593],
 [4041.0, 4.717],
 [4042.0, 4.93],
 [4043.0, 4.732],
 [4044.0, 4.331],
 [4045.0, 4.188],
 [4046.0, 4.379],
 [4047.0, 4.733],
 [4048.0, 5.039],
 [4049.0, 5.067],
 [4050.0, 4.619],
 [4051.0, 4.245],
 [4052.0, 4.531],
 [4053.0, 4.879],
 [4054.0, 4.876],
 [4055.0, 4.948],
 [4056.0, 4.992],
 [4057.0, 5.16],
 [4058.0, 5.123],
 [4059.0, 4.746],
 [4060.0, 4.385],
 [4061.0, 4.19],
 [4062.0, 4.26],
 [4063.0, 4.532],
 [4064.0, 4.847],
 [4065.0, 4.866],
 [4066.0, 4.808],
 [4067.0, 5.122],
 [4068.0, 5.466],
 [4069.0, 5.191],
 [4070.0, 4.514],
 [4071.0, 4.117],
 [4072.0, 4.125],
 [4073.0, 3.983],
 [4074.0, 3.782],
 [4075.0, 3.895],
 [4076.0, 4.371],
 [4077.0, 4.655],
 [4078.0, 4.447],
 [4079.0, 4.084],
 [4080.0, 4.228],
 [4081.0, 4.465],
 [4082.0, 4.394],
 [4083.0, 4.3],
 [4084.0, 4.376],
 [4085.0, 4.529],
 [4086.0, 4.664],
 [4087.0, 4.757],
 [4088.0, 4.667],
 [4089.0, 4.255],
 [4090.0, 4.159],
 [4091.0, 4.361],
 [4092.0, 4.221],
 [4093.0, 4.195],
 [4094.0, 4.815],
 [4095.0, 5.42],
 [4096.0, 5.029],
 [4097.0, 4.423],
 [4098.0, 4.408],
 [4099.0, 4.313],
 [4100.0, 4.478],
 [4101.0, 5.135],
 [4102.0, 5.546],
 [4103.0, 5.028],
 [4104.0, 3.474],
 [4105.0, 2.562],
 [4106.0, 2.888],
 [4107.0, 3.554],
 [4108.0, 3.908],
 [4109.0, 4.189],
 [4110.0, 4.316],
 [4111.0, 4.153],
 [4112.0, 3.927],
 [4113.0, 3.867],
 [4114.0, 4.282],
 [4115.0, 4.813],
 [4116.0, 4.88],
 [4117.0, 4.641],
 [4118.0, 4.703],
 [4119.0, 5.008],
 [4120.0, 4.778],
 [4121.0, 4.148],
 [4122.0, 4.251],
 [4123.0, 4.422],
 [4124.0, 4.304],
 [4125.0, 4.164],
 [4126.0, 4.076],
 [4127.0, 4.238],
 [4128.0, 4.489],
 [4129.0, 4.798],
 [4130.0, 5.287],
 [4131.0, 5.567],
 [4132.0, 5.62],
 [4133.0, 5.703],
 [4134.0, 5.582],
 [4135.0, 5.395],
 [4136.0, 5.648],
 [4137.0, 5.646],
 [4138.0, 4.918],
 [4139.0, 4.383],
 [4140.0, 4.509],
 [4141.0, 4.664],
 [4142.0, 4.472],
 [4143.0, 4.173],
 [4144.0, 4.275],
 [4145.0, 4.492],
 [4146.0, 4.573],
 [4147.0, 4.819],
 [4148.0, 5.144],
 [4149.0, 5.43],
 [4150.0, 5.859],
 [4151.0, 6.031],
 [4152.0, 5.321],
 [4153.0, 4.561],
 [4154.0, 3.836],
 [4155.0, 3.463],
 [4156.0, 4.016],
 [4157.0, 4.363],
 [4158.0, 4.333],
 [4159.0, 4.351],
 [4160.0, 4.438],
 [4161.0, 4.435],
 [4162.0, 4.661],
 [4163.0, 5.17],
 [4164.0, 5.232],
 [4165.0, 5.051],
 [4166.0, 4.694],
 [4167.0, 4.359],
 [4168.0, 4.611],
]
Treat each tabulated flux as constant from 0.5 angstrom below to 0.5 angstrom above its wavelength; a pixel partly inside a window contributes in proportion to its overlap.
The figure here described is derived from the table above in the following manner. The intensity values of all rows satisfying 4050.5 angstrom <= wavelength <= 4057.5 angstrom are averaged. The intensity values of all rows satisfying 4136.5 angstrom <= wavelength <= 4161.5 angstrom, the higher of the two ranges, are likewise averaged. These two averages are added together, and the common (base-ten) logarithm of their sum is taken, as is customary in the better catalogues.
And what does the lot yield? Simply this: 0.976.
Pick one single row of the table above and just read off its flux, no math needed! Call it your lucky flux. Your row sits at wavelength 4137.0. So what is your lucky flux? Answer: 5.646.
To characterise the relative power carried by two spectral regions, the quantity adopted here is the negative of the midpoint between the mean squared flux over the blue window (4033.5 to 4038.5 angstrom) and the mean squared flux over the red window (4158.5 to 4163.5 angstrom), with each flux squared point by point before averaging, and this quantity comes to -24.8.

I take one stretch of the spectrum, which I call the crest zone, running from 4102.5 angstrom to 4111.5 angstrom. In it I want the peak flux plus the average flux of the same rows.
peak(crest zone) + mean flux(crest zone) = 8.81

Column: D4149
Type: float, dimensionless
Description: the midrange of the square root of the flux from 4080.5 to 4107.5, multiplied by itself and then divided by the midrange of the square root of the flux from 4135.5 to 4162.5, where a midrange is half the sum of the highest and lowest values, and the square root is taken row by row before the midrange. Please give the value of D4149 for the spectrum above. 1.8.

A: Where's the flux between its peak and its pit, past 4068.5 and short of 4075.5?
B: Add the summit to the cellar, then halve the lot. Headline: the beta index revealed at 4.49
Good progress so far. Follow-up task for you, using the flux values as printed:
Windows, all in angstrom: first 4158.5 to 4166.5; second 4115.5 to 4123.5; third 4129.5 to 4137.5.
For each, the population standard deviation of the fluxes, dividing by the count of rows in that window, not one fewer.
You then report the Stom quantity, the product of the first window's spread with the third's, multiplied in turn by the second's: 0.012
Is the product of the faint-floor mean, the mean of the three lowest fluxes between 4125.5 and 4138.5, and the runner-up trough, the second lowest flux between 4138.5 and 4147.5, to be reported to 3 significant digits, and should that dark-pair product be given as 18.2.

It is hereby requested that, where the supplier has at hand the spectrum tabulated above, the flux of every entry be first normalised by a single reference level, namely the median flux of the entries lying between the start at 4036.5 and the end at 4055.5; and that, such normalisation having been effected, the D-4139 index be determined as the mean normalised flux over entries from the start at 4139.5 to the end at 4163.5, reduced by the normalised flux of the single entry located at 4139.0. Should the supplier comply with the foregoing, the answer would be 0.05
